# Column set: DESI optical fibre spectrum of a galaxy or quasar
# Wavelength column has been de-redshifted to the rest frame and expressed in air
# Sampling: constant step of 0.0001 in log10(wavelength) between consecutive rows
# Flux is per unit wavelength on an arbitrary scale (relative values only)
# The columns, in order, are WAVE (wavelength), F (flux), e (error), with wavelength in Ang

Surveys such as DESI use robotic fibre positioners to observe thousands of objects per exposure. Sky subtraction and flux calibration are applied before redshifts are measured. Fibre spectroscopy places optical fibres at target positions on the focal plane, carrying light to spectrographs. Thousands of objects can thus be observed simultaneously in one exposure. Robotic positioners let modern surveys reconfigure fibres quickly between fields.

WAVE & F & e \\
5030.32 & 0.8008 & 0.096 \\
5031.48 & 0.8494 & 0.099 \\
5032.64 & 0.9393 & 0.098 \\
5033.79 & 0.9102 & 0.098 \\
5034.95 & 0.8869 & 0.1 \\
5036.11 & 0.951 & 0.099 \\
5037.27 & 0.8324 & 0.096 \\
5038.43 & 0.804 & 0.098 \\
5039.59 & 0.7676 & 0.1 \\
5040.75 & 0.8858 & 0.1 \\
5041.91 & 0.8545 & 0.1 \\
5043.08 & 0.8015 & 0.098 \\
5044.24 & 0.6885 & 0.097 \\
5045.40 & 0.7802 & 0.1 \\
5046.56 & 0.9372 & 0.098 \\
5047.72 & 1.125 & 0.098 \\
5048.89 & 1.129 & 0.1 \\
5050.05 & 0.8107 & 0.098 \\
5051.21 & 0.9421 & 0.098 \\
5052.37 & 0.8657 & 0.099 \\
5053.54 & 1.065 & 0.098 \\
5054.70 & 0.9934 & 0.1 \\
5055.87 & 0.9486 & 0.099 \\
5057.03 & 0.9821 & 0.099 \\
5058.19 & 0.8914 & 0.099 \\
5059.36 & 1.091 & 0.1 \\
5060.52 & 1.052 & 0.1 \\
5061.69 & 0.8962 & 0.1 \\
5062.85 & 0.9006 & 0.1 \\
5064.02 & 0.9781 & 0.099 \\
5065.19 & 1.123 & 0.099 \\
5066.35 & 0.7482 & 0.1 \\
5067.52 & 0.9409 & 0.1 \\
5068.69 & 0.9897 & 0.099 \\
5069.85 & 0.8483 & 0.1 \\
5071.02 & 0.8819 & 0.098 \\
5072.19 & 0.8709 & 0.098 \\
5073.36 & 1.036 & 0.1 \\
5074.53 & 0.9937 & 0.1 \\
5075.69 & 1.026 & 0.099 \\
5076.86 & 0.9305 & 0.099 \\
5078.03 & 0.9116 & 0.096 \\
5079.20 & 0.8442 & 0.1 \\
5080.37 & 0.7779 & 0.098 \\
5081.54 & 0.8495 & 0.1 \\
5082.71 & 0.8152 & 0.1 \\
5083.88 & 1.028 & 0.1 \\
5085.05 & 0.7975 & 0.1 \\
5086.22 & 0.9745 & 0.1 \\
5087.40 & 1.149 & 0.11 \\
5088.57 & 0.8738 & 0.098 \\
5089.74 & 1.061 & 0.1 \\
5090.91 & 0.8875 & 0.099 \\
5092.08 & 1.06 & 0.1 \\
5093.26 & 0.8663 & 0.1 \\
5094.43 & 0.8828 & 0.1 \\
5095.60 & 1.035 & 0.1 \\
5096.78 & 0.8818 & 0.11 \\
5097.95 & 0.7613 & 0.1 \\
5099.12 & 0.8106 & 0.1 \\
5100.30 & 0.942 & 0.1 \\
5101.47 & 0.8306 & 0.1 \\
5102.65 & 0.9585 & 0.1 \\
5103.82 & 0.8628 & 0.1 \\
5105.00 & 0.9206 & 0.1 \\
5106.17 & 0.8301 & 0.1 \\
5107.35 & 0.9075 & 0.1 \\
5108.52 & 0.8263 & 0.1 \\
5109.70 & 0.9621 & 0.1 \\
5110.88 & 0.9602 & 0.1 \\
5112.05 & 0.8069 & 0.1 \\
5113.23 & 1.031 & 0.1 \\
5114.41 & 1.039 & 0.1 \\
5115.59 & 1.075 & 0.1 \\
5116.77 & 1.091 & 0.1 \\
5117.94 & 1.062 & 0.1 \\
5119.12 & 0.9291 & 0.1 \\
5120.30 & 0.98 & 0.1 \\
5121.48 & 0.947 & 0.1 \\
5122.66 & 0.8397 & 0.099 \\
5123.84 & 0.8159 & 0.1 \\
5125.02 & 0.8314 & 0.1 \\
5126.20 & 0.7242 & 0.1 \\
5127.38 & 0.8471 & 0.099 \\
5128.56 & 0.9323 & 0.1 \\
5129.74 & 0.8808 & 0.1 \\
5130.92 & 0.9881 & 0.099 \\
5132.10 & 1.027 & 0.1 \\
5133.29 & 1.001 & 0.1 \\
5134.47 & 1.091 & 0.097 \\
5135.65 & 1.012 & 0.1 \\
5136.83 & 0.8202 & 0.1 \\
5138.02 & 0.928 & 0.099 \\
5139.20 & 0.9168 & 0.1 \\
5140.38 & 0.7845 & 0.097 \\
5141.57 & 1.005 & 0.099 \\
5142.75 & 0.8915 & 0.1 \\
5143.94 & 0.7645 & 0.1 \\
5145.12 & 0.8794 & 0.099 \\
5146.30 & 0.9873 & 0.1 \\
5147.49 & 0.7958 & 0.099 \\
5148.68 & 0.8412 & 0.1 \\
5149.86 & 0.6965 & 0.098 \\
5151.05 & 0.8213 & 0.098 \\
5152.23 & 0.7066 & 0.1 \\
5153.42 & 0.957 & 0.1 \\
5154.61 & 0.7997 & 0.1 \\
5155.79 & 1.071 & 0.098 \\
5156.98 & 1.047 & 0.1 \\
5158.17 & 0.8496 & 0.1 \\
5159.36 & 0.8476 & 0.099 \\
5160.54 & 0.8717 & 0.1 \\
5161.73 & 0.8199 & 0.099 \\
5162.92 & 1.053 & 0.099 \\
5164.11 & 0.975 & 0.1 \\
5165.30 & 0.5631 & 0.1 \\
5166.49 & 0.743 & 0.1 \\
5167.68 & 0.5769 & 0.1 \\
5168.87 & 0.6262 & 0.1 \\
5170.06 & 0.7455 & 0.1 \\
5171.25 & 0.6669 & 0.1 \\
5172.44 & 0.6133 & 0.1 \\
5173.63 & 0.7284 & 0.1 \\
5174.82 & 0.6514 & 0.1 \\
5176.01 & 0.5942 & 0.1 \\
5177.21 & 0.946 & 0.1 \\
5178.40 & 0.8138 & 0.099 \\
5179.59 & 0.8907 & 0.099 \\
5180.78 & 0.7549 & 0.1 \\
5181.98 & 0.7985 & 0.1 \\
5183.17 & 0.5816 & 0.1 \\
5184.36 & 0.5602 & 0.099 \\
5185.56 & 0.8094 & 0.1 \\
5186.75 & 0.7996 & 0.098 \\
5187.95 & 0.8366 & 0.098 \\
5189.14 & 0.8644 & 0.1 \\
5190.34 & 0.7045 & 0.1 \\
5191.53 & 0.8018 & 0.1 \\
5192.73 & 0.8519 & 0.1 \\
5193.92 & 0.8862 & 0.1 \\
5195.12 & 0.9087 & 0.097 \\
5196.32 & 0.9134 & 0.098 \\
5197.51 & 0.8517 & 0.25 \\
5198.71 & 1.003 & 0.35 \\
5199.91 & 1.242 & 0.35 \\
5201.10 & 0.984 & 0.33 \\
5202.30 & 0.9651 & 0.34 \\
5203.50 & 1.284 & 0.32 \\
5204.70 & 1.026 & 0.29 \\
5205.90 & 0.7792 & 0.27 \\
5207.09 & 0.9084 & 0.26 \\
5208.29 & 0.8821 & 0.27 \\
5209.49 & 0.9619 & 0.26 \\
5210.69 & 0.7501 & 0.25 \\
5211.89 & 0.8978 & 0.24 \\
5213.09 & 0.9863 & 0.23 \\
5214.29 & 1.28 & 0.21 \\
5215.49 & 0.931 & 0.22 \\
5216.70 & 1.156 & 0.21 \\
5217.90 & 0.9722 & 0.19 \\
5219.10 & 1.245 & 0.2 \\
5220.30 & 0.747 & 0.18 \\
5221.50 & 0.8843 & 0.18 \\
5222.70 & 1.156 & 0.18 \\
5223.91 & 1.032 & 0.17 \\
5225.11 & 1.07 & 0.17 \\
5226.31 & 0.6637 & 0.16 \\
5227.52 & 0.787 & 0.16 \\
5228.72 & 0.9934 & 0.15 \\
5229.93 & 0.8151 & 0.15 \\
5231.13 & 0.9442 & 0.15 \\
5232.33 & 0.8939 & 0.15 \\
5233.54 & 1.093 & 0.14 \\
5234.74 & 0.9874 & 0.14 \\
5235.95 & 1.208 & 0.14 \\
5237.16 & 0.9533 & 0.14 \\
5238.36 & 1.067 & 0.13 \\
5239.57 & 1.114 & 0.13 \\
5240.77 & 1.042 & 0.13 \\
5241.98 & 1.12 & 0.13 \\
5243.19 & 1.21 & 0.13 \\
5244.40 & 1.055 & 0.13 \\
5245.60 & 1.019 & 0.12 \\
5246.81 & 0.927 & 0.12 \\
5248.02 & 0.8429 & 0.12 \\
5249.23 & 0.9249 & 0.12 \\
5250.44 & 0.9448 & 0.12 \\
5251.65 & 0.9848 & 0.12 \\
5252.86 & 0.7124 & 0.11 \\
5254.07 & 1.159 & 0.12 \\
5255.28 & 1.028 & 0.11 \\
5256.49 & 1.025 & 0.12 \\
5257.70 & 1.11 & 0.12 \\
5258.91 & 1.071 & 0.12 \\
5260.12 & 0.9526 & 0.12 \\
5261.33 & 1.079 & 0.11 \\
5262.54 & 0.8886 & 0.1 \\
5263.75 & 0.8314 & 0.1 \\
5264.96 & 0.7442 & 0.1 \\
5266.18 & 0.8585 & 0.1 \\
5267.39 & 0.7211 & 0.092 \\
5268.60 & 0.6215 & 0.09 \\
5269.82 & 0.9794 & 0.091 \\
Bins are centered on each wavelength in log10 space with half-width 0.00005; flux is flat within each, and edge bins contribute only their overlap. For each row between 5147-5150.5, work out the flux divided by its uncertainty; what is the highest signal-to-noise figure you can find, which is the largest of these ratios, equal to 8.4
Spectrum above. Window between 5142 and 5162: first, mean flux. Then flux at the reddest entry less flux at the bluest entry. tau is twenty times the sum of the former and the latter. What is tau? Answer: 16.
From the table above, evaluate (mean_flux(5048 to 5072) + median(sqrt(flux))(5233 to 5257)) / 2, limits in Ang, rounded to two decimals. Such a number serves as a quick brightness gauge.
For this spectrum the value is 0.98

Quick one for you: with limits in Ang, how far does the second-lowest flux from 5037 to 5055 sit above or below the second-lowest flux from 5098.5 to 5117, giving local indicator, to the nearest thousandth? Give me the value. -0.043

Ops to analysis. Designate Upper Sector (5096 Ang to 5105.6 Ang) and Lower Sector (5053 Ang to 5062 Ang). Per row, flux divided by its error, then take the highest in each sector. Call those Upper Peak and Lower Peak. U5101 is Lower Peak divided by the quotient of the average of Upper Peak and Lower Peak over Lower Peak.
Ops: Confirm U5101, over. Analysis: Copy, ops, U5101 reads 11.6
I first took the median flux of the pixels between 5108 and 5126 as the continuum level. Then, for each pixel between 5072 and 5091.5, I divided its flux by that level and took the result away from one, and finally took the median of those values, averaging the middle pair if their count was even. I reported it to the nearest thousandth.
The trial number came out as 0.051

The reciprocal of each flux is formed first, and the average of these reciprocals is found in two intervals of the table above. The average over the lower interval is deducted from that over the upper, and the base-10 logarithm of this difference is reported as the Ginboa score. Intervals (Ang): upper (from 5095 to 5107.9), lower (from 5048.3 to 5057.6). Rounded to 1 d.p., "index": -1.0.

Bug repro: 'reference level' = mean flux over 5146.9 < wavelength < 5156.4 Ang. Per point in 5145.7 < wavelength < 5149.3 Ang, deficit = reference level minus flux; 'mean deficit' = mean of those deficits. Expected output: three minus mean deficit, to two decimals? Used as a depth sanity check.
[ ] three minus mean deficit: 3.04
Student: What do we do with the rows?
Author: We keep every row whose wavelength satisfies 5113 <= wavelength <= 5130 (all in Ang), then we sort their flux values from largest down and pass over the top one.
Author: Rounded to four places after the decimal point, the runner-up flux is 1.0750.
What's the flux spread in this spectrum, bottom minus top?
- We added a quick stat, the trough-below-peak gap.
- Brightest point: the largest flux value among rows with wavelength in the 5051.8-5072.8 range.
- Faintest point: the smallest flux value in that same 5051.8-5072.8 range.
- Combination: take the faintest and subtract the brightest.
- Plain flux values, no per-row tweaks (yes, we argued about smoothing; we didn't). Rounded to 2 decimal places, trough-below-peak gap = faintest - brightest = -0.37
